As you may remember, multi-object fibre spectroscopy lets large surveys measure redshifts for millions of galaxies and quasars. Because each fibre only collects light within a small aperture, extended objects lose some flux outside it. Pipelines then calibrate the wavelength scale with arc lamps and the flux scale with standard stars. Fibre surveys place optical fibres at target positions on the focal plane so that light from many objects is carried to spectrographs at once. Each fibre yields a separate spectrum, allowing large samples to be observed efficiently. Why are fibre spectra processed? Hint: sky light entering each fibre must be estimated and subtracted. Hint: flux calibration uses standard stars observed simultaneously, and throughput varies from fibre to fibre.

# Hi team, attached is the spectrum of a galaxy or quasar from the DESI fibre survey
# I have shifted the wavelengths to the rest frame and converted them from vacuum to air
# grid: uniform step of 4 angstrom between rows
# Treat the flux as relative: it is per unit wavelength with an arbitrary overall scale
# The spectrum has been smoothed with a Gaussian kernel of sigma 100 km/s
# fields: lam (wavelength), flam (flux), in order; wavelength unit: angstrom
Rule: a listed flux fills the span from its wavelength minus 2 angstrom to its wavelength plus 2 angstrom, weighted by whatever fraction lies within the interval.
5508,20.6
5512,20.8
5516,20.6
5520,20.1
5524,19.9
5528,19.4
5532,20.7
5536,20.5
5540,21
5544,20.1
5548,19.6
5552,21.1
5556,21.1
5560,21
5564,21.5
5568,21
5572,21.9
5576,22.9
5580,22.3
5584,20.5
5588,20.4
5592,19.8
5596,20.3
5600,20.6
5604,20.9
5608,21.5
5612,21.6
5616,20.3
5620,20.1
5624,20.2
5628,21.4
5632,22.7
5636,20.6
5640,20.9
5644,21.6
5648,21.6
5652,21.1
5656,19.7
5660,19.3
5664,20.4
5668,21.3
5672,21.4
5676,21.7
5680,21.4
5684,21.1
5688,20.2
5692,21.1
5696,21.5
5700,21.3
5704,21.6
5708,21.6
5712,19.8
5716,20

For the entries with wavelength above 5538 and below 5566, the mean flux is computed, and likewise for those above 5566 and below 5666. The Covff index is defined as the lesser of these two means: 20.8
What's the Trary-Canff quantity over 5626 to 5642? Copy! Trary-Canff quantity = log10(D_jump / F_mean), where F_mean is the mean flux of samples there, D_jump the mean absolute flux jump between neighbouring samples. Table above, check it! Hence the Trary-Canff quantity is -1.24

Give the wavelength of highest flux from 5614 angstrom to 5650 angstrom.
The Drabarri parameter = 5632 angstrom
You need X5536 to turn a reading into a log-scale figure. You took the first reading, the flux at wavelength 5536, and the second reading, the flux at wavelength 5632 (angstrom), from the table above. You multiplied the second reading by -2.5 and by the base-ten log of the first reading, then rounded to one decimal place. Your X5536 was -74.4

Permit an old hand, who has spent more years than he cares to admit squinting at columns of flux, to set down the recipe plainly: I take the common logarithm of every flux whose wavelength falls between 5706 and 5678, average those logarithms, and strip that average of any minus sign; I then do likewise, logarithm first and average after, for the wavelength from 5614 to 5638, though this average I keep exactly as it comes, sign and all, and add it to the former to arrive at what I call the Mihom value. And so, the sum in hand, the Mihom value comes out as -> 2.65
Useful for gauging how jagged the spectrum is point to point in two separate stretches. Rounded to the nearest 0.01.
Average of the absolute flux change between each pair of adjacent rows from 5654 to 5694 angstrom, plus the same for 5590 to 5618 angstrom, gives 1.09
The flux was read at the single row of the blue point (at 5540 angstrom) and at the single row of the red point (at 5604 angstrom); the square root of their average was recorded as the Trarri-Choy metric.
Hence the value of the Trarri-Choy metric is 4.58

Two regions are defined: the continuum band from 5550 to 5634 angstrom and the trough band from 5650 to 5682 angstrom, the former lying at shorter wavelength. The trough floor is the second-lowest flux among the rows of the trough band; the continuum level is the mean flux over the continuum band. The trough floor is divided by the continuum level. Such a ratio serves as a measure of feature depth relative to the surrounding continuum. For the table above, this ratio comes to 0.934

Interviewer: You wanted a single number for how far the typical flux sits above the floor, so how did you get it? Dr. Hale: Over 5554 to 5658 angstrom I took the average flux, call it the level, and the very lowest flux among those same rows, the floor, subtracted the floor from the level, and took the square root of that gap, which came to 1.17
